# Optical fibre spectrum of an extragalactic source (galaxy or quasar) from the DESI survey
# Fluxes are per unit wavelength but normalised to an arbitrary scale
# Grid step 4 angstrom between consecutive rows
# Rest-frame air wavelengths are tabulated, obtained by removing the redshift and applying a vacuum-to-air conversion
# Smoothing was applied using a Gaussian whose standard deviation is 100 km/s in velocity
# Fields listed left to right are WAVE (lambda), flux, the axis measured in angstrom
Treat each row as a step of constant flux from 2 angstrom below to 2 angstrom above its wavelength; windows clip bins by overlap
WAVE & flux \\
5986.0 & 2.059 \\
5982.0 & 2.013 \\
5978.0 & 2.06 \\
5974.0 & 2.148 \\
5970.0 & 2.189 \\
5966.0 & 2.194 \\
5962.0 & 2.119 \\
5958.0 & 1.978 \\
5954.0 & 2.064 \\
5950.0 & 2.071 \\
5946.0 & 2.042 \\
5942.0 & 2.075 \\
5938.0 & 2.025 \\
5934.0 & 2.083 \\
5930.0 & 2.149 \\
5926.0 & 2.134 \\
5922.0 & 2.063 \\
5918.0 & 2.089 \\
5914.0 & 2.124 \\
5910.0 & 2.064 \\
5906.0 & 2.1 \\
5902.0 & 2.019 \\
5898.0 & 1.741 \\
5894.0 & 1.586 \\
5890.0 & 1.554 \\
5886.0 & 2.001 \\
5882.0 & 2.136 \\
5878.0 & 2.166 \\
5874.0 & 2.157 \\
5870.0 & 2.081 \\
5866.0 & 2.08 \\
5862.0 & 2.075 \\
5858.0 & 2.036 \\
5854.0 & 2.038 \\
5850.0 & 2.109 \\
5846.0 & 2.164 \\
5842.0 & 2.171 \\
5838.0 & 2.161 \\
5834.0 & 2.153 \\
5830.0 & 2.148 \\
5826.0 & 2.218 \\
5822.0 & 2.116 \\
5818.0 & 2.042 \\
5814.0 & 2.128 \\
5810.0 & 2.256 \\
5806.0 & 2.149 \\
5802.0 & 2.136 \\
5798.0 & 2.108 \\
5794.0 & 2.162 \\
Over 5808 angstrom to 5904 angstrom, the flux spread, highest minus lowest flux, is 0.70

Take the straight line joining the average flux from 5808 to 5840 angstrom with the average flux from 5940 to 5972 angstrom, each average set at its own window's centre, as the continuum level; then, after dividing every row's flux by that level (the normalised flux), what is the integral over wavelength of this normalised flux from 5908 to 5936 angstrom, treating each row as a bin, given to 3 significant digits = 27.9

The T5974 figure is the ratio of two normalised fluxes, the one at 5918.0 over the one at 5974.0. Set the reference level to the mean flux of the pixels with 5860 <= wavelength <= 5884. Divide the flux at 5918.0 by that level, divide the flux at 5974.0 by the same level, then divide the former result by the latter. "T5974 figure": 0.97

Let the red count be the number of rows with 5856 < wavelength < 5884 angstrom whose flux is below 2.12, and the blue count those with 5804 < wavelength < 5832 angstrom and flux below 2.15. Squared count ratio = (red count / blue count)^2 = 0.64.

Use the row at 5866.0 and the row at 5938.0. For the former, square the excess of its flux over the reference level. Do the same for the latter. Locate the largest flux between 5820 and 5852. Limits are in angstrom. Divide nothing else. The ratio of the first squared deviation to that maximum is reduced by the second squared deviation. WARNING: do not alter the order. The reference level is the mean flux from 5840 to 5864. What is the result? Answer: -0.0053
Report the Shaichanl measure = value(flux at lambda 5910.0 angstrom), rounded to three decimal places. 2.064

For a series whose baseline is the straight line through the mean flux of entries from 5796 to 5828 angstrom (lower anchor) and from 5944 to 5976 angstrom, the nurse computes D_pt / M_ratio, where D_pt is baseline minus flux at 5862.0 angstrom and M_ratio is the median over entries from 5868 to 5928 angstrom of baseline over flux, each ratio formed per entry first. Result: 0.053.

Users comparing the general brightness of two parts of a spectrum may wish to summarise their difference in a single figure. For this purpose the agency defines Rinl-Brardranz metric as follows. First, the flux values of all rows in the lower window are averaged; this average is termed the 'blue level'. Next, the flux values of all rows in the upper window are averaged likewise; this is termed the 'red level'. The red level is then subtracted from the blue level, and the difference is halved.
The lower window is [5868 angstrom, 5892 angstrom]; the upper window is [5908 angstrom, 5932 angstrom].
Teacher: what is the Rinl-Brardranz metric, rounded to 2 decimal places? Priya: -0.04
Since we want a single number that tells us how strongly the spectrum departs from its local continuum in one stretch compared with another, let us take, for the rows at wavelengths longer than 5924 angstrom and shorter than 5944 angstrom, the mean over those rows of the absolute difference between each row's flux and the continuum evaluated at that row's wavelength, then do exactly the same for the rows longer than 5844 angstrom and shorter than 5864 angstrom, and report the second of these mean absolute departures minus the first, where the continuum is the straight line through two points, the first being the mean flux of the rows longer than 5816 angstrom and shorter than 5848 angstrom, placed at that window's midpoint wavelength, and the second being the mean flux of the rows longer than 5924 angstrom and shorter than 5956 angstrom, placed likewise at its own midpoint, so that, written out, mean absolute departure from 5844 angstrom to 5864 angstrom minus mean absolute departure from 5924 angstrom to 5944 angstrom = 0.025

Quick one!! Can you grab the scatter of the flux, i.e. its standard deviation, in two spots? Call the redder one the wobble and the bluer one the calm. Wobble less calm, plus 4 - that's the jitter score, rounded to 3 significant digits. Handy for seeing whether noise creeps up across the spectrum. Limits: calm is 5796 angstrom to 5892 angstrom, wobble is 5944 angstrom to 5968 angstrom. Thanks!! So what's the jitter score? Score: 3.94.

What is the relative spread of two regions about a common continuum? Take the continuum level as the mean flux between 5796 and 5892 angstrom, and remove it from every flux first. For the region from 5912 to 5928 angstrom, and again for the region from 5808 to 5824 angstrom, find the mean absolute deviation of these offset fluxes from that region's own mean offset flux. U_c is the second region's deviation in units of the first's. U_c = 2.3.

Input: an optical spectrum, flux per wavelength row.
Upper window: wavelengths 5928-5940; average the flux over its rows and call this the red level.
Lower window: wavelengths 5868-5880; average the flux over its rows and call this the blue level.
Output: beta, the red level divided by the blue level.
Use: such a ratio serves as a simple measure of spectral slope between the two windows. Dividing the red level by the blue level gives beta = 0.98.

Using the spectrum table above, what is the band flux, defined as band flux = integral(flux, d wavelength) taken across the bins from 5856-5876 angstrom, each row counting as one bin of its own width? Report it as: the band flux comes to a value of 41.7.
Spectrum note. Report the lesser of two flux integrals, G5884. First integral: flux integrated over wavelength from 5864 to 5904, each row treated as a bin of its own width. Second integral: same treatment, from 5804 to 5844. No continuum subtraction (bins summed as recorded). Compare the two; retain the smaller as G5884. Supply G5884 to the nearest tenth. 78.1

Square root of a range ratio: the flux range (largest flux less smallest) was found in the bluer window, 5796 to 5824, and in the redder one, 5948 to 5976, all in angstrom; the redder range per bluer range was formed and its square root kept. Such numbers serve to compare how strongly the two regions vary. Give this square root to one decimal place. 1.0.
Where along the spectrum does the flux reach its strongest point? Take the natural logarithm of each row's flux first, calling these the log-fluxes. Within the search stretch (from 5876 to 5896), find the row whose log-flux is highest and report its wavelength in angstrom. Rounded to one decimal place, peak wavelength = 5878.0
